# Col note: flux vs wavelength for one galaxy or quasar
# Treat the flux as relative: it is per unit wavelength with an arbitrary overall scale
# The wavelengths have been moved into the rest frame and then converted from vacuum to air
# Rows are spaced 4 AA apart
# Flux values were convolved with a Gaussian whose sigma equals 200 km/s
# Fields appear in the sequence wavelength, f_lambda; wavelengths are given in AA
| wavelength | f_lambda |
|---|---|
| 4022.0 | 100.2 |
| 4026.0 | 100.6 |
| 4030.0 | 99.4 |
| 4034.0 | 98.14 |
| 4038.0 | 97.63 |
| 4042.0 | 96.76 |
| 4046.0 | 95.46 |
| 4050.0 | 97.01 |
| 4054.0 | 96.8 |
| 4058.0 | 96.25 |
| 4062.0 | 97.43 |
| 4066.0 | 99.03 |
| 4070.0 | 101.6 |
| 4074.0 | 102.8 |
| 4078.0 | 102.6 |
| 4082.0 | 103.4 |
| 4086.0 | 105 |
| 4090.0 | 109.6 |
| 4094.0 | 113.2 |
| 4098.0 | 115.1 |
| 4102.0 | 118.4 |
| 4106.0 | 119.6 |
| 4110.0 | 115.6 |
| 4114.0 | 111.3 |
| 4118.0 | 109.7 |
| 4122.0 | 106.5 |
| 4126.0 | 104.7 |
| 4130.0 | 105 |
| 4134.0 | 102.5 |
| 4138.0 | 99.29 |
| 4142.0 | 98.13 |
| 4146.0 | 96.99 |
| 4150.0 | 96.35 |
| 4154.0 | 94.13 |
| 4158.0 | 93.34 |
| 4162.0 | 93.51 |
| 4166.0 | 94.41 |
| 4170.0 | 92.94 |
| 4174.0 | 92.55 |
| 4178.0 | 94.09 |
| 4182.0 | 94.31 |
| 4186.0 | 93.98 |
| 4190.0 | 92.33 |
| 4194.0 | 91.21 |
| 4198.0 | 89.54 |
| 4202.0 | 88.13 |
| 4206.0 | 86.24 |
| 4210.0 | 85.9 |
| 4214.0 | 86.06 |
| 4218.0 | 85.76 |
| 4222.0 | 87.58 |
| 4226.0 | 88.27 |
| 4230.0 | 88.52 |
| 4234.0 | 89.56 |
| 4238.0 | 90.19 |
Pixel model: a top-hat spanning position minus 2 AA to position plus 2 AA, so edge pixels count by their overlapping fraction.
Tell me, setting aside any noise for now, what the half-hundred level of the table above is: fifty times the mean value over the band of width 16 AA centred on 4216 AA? 4316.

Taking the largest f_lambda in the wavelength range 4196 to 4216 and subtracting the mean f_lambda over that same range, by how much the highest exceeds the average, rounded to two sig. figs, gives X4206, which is 2.4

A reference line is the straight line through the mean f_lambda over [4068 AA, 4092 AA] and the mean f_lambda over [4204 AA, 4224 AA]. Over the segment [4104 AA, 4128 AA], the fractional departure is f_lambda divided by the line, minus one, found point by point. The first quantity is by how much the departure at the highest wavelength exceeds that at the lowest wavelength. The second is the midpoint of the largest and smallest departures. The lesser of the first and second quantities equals -0.12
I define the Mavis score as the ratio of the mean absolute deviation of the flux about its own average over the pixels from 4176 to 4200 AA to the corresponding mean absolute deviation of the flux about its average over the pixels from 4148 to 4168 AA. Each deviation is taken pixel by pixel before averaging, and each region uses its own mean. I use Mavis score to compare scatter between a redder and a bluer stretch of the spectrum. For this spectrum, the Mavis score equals 1.9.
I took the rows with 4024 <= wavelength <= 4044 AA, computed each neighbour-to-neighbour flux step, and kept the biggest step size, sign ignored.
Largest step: 1.3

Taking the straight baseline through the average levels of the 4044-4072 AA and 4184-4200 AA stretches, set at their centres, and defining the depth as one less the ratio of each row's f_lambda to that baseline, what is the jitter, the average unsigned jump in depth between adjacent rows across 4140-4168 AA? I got 0.010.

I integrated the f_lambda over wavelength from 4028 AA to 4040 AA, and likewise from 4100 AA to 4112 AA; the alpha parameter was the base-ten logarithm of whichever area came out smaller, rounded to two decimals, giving 3.07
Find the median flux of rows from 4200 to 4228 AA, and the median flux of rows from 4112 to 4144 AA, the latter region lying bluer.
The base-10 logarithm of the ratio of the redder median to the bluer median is -0.08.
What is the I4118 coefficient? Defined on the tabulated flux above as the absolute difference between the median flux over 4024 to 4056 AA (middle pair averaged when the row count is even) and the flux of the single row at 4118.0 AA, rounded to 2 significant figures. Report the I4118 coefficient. 12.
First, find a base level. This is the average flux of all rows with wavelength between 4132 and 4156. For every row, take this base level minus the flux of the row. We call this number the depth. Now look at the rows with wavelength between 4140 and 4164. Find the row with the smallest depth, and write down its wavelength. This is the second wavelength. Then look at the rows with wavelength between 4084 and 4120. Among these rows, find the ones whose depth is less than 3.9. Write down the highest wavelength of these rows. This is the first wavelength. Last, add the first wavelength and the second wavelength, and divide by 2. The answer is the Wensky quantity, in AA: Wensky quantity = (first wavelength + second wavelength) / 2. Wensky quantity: 4130 AA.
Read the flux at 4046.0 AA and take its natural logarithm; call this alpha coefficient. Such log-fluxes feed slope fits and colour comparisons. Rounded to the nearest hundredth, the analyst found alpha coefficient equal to 4.56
